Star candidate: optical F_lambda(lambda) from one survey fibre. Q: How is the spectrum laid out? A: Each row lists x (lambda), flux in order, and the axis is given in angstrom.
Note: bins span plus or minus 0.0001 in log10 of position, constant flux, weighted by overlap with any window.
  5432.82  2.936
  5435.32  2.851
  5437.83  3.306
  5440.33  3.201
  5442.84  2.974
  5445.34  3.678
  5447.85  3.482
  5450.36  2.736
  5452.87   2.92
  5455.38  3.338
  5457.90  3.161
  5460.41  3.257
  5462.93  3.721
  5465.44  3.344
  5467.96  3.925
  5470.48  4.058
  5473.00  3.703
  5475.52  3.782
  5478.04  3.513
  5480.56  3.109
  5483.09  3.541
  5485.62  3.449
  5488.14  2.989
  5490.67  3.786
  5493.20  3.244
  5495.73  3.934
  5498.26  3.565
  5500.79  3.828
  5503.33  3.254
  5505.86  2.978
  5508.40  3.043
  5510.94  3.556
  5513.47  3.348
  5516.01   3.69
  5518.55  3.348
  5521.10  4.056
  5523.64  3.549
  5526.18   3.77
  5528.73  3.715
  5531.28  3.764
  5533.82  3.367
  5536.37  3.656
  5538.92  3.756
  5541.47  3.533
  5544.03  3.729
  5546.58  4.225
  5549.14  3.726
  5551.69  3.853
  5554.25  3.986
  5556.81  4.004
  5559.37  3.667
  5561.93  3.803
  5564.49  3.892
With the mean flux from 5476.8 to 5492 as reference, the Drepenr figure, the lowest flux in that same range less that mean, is -0.41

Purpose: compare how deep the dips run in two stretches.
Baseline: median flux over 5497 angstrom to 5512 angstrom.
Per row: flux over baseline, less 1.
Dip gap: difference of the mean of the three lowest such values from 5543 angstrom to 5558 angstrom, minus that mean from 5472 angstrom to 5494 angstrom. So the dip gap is 0.19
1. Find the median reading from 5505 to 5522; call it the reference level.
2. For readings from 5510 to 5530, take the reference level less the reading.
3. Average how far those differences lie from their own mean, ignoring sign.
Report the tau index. 0.18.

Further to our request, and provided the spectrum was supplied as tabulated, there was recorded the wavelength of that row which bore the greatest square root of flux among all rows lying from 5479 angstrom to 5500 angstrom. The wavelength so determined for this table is 5495.73 angstrom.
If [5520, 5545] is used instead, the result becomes 5521.10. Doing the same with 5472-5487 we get 5475.52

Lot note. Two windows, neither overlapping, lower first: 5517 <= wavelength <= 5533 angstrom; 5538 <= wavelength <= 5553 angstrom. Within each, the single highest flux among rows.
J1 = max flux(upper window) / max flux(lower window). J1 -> 1.04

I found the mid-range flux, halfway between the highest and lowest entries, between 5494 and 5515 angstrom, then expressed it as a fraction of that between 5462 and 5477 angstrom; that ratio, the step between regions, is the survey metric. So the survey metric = 0.93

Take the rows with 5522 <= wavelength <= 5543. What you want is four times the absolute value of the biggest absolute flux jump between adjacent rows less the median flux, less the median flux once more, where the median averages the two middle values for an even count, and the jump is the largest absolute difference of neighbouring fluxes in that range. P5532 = 27.9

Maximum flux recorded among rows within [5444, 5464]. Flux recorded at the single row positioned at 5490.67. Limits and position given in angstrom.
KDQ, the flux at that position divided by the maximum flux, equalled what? 1.02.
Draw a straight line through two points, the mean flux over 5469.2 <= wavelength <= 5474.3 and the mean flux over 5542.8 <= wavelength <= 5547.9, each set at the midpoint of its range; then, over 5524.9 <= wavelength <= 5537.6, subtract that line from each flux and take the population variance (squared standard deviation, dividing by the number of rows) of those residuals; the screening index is 0.023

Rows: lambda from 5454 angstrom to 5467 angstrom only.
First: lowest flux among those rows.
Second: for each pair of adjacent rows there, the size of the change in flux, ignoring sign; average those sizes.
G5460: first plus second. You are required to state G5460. 3.4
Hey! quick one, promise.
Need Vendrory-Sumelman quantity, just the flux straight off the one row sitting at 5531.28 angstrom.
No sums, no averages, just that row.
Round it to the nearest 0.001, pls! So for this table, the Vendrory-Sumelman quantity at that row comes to 3.764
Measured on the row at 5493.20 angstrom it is 3.244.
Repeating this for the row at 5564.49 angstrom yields 3.892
